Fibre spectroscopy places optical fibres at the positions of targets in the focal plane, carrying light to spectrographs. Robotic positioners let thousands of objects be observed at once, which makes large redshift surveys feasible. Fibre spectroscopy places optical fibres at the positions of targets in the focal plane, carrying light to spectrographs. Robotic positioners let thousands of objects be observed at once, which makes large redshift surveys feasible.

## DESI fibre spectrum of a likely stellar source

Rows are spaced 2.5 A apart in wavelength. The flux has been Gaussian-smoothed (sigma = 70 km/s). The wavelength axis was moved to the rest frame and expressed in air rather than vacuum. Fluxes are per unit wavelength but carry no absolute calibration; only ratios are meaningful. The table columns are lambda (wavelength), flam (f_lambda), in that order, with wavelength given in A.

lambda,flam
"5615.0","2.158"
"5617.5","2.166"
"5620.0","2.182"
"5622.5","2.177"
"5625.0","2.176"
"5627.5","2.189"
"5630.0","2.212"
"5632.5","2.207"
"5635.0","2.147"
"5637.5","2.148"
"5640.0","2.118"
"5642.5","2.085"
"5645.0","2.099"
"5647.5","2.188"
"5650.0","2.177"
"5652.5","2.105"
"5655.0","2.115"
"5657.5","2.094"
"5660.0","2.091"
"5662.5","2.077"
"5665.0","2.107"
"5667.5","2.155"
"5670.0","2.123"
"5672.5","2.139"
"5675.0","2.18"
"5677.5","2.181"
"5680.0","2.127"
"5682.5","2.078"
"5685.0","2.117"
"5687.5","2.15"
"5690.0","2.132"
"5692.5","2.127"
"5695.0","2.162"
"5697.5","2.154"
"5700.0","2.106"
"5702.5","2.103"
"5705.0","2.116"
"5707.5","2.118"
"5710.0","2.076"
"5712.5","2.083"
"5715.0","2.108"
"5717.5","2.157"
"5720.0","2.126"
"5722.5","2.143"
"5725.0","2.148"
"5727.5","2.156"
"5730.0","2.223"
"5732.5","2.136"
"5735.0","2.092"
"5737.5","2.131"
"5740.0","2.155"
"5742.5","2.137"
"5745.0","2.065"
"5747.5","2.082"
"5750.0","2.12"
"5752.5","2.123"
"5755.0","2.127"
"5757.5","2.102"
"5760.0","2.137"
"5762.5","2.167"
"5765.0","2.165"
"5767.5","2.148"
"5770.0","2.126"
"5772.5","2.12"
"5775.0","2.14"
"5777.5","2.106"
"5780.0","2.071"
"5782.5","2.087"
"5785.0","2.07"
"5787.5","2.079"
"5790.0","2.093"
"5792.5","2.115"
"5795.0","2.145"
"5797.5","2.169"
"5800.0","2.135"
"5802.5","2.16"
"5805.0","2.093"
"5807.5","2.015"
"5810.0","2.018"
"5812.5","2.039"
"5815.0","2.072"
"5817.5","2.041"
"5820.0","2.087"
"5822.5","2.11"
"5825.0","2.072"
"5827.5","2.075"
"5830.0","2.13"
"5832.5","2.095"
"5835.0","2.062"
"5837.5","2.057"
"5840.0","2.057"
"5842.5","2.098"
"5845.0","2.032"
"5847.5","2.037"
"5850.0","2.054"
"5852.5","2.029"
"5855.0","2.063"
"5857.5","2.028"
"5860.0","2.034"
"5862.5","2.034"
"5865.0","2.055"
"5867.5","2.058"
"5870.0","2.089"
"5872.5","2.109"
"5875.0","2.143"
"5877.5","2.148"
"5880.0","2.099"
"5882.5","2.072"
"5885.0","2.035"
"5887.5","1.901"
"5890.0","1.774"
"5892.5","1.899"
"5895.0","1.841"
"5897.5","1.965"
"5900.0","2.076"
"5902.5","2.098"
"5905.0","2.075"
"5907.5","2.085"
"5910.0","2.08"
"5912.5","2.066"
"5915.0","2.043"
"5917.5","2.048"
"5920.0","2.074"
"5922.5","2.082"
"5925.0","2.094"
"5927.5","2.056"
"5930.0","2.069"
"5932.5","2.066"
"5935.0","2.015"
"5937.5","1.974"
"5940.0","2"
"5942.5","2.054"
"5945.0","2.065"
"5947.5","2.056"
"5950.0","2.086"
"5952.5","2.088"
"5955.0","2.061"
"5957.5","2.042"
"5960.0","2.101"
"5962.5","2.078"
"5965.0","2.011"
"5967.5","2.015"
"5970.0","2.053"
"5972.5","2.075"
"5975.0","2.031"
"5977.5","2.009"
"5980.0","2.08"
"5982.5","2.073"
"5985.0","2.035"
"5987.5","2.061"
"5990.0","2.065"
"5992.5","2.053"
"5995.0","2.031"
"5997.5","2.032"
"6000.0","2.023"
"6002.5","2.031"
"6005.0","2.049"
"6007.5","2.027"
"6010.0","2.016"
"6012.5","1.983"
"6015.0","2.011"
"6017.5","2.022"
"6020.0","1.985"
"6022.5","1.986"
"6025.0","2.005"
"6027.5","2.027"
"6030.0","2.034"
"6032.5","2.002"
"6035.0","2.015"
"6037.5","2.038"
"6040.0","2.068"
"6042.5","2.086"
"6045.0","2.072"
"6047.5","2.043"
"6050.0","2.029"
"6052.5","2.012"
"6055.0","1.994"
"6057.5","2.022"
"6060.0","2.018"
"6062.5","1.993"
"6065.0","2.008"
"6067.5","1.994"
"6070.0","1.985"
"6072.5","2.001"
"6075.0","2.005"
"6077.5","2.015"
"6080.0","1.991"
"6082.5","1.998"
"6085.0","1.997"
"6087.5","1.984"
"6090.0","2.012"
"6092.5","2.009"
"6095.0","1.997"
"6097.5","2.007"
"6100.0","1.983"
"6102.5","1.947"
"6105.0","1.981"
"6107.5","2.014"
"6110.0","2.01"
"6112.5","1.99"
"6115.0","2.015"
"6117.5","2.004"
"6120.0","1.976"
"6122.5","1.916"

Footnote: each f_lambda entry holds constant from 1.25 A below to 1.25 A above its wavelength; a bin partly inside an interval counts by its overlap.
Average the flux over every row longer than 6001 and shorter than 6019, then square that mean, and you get 4.08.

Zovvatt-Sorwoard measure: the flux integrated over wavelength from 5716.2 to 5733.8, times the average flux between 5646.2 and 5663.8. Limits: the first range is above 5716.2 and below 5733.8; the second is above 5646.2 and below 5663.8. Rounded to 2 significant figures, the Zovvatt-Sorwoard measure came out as 80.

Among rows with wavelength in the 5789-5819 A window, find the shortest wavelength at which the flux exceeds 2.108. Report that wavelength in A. 5792.5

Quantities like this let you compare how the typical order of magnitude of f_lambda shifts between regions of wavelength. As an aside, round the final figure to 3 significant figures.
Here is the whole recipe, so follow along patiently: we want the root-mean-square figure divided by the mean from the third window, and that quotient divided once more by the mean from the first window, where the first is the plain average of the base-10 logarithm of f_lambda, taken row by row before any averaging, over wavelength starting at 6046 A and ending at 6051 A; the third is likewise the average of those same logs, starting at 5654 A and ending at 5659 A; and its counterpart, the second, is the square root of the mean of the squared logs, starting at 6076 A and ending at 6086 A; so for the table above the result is 3.02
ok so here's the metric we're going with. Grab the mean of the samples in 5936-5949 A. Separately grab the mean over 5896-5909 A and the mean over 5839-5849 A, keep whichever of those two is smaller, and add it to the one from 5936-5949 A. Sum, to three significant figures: 4.09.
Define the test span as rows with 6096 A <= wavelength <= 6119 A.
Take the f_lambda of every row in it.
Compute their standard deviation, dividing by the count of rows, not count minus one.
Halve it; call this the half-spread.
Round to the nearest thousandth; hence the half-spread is 0.010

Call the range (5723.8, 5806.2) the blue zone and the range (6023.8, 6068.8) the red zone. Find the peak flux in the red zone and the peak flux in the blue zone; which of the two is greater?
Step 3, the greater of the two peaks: 2.223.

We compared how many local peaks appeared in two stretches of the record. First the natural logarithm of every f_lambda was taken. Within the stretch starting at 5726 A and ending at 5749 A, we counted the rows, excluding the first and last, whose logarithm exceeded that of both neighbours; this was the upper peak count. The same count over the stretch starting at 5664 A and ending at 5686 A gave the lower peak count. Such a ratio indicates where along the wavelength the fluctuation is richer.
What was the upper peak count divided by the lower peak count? 1.0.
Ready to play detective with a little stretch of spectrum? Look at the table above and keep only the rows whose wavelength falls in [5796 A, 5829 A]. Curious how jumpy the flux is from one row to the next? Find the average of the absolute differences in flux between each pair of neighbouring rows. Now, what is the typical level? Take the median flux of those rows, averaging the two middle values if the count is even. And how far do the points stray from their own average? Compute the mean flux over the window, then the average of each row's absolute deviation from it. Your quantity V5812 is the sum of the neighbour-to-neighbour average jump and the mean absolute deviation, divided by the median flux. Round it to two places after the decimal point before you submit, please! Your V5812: 0.03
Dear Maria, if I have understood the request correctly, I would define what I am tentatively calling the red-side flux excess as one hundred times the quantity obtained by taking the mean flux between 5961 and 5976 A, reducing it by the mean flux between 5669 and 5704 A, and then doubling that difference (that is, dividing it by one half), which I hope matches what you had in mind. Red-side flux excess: -18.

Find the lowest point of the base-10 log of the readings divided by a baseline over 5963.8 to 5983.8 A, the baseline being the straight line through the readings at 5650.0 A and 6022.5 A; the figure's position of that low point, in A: 5965.0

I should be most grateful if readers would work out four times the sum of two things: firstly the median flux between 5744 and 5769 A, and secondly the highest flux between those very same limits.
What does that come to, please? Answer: 17.2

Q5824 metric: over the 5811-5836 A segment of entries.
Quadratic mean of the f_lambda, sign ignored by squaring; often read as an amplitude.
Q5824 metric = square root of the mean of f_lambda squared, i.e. 2.08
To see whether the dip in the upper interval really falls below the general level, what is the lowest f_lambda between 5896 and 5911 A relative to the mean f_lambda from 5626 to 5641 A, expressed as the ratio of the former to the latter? 0.905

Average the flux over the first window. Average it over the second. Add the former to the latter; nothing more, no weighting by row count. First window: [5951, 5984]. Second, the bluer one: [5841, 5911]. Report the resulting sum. 4.09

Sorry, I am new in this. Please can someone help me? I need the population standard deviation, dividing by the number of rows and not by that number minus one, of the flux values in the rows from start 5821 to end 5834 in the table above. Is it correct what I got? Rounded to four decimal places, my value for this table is 0.0218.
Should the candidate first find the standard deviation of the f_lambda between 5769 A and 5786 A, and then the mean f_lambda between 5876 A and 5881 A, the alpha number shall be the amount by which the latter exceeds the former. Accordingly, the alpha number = 2.10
